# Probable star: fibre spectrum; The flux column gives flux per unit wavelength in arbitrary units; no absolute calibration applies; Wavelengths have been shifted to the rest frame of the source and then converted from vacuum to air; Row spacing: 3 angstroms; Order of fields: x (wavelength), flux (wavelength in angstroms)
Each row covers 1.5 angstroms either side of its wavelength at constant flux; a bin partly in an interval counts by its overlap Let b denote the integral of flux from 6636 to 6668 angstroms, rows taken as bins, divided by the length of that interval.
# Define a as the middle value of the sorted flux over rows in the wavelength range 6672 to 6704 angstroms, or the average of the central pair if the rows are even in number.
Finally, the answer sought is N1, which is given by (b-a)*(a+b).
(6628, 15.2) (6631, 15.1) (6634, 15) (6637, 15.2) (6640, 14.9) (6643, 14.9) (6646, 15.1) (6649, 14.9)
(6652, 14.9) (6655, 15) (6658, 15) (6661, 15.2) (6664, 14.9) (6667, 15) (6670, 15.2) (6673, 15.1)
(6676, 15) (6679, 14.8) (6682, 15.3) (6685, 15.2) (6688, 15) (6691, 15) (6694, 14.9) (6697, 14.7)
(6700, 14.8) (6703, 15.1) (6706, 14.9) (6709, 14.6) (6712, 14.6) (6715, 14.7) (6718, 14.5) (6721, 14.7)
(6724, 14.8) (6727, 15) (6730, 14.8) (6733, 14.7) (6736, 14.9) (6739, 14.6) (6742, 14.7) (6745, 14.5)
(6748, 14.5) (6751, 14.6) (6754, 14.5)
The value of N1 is 0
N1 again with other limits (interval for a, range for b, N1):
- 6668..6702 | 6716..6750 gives -9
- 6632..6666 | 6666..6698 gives 1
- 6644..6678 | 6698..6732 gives -7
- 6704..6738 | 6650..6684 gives 10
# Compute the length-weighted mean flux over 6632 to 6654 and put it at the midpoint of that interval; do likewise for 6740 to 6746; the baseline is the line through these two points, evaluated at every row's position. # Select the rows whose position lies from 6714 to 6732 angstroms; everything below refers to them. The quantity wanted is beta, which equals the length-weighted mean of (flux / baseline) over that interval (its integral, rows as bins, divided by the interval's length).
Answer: 1.00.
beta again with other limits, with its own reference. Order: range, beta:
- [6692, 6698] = 1.00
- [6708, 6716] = 0.99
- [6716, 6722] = 0.99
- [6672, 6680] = 1.01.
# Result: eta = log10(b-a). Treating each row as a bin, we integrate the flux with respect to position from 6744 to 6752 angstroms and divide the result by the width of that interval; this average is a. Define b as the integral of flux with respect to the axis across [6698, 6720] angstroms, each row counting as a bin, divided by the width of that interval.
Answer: -0.68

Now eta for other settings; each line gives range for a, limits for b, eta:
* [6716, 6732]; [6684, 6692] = -0.51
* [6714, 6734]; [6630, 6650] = -0.57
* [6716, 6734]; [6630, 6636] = -0.51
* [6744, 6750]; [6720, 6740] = -0.55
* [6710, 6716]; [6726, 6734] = -0.72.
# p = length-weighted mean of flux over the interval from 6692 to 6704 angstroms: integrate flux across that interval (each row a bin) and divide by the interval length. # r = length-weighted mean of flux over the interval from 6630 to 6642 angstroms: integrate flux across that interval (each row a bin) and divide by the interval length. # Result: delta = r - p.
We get 0.2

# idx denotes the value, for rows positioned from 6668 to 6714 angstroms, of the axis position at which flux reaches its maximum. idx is 6682 angstroms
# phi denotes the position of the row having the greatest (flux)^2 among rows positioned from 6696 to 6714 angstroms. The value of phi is 6703 angstroms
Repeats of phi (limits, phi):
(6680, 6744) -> 6682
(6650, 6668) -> 6661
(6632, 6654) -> 6637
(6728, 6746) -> 6736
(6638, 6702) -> 6682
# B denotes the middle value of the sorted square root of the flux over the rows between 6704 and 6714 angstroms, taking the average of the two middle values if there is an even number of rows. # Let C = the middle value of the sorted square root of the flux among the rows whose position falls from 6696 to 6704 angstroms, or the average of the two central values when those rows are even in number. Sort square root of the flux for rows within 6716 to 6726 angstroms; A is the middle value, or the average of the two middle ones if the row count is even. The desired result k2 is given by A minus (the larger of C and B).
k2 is -0.013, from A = 3.83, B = 3.82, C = 3.85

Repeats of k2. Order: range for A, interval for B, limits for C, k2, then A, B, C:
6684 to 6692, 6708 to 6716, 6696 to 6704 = 0.026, 3.87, 3.82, 3.85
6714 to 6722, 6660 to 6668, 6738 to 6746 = -0.039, 3.83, 3.87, 3.82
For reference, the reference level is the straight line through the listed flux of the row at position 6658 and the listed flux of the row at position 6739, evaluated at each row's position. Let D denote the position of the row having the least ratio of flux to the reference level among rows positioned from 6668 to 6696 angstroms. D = 6679 angstroms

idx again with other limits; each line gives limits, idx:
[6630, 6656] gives 6637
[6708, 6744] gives 6727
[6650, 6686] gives 6682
